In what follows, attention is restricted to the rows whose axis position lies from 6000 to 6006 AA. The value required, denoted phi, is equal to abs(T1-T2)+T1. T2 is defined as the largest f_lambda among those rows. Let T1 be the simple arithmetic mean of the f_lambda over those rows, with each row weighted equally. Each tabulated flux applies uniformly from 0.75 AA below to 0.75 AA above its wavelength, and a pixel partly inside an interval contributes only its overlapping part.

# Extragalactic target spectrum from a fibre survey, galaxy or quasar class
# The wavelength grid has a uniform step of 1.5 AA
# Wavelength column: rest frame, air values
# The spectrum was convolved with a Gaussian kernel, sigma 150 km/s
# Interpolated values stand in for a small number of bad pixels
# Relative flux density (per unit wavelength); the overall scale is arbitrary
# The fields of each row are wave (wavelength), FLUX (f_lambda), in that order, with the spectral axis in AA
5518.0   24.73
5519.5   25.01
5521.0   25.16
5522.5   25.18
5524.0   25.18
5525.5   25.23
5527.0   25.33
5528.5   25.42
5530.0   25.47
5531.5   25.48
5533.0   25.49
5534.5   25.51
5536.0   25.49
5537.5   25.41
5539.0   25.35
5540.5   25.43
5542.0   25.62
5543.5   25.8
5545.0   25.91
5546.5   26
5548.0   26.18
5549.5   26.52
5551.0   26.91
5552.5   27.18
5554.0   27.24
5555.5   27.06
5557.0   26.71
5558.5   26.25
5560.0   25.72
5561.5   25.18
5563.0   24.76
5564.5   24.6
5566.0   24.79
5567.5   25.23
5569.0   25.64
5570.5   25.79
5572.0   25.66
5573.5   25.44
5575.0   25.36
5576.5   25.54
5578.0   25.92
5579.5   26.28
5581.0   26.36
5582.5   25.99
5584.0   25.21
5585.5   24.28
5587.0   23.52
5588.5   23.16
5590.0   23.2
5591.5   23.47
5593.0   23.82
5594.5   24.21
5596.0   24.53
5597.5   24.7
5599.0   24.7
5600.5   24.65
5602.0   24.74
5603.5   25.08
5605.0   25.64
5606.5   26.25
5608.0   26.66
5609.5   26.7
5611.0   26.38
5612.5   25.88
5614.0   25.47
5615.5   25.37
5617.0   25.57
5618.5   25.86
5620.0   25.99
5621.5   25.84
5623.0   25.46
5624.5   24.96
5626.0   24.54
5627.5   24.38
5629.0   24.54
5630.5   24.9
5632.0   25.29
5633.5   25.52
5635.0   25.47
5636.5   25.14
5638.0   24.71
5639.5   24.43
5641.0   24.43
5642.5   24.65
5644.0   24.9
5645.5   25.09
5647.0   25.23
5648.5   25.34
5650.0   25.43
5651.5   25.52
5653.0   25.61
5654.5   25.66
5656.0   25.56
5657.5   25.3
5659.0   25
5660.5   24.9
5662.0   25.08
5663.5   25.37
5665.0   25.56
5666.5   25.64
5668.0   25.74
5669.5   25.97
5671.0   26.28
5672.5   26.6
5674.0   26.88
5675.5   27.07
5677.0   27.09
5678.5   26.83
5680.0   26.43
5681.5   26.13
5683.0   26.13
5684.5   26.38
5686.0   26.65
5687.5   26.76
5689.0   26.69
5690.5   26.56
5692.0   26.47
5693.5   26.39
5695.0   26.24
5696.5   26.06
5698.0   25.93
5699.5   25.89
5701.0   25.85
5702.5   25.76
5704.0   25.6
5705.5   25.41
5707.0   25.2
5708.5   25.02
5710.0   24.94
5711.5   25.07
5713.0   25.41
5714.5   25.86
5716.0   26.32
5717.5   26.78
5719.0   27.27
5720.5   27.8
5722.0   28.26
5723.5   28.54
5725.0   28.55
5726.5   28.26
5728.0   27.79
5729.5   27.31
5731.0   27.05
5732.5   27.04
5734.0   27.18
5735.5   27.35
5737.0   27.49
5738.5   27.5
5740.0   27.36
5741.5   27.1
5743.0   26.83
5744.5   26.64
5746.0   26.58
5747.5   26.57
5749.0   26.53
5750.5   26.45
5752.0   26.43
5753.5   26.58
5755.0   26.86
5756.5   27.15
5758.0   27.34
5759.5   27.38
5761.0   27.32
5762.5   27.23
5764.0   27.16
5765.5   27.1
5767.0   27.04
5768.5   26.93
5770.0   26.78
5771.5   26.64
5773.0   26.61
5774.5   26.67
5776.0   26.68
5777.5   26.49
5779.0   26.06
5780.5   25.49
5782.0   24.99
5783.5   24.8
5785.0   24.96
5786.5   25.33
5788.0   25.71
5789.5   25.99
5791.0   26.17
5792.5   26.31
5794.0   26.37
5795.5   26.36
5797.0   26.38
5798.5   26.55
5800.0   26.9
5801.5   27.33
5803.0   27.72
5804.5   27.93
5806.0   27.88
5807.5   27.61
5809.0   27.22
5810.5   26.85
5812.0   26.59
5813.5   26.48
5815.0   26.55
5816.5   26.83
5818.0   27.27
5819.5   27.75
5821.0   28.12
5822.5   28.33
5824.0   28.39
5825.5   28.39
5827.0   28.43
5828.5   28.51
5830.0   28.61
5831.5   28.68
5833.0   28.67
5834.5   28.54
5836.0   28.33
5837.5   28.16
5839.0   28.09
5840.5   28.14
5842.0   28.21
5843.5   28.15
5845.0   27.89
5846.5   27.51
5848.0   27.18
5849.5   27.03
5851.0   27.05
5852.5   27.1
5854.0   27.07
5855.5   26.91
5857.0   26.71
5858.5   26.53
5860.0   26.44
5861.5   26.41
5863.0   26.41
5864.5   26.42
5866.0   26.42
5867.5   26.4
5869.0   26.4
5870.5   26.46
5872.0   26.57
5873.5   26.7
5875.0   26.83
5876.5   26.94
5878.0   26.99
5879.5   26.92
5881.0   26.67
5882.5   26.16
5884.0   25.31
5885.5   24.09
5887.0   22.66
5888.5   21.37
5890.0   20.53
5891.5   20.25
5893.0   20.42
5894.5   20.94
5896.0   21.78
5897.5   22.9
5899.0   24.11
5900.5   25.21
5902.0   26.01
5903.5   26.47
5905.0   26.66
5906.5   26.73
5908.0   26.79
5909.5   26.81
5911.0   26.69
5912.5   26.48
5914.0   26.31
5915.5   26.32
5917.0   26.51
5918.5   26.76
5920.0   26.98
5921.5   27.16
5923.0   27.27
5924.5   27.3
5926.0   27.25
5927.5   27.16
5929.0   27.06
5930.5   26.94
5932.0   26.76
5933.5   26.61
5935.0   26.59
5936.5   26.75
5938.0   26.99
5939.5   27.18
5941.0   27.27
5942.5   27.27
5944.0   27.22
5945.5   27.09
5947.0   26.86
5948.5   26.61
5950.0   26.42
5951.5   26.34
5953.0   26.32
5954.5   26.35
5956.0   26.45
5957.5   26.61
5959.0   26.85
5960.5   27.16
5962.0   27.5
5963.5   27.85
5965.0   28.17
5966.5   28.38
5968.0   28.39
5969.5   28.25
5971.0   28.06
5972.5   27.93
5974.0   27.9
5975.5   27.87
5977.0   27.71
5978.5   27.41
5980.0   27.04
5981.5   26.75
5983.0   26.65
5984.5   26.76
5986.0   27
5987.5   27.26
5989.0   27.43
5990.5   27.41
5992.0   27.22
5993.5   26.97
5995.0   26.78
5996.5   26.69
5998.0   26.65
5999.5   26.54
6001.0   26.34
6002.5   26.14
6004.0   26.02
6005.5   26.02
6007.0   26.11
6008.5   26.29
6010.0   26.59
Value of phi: 26.3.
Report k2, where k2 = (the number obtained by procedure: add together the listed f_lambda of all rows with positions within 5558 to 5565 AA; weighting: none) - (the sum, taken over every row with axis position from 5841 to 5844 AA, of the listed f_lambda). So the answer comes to 70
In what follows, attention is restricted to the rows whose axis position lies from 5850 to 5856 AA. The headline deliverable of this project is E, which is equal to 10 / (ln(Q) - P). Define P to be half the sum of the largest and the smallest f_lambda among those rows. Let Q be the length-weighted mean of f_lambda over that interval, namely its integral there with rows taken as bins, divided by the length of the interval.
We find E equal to -0.422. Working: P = 27.0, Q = 27.0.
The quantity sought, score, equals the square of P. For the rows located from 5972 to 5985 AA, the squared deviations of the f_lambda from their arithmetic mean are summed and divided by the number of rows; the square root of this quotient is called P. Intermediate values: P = 0.51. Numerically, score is 0.26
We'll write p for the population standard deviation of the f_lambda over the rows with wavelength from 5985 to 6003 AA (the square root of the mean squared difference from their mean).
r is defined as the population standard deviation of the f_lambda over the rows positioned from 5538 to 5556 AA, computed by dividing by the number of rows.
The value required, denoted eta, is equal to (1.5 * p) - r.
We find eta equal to -0.1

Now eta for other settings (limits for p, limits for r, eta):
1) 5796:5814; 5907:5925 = 0.5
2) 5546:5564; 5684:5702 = 0.8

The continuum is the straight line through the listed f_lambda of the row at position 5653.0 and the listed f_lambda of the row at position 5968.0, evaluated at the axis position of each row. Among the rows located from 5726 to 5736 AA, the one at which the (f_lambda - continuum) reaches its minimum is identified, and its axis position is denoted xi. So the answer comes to 5732.5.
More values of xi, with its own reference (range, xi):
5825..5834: 5825.5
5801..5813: 5812.0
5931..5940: 5935.0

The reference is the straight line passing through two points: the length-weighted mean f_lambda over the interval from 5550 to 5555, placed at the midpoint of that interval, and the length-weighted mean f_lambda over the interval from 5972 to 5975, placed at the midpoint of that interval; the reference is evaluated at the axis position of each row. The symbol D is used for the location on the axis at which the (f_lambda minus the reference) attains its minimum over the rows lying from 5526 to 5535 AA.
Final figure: 5527.0 AA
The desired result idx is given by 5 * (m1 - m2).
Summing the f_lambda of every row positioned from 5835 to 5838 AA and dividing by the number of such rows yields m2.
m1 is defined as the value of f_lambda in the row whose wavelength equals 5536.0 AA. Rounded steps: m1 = 25.49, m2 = 28.2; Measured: -14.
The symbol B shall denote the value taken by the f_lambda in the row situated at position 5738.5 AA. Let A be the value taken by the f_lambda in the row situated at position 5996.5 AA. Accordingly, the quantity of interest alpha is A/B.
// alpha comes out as 0.97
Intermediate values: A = 26.69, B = 27.5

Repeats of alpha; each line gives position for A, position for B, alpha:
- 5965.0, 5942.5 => 1.03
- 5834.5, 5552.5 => 1.05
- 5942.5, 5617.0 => 1.07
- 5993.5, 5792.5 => 1.03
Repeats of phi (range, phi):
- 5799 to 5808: 27.9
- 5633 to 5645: 25.5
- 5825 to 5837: 28.7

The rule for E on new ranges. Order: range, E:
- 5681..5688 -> -0.432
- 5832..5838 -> -0.399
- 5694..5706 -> -0.443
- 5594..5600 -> -0.470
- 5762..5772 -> -0.423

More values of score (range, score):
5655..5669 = 0.08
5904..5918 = 0.03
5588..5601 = 0.37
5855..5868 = 0.03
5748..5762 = 0.15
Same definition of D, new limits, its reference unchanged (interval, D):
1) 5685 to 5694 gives 5693.5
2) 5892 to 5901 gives 5893.0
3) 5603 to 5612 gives 5603.5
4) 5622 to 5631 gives 5627.5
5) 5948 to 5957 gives 5953.0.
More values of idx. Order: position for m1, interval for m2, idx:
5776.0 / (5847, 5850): -2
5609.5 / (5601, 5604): 9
